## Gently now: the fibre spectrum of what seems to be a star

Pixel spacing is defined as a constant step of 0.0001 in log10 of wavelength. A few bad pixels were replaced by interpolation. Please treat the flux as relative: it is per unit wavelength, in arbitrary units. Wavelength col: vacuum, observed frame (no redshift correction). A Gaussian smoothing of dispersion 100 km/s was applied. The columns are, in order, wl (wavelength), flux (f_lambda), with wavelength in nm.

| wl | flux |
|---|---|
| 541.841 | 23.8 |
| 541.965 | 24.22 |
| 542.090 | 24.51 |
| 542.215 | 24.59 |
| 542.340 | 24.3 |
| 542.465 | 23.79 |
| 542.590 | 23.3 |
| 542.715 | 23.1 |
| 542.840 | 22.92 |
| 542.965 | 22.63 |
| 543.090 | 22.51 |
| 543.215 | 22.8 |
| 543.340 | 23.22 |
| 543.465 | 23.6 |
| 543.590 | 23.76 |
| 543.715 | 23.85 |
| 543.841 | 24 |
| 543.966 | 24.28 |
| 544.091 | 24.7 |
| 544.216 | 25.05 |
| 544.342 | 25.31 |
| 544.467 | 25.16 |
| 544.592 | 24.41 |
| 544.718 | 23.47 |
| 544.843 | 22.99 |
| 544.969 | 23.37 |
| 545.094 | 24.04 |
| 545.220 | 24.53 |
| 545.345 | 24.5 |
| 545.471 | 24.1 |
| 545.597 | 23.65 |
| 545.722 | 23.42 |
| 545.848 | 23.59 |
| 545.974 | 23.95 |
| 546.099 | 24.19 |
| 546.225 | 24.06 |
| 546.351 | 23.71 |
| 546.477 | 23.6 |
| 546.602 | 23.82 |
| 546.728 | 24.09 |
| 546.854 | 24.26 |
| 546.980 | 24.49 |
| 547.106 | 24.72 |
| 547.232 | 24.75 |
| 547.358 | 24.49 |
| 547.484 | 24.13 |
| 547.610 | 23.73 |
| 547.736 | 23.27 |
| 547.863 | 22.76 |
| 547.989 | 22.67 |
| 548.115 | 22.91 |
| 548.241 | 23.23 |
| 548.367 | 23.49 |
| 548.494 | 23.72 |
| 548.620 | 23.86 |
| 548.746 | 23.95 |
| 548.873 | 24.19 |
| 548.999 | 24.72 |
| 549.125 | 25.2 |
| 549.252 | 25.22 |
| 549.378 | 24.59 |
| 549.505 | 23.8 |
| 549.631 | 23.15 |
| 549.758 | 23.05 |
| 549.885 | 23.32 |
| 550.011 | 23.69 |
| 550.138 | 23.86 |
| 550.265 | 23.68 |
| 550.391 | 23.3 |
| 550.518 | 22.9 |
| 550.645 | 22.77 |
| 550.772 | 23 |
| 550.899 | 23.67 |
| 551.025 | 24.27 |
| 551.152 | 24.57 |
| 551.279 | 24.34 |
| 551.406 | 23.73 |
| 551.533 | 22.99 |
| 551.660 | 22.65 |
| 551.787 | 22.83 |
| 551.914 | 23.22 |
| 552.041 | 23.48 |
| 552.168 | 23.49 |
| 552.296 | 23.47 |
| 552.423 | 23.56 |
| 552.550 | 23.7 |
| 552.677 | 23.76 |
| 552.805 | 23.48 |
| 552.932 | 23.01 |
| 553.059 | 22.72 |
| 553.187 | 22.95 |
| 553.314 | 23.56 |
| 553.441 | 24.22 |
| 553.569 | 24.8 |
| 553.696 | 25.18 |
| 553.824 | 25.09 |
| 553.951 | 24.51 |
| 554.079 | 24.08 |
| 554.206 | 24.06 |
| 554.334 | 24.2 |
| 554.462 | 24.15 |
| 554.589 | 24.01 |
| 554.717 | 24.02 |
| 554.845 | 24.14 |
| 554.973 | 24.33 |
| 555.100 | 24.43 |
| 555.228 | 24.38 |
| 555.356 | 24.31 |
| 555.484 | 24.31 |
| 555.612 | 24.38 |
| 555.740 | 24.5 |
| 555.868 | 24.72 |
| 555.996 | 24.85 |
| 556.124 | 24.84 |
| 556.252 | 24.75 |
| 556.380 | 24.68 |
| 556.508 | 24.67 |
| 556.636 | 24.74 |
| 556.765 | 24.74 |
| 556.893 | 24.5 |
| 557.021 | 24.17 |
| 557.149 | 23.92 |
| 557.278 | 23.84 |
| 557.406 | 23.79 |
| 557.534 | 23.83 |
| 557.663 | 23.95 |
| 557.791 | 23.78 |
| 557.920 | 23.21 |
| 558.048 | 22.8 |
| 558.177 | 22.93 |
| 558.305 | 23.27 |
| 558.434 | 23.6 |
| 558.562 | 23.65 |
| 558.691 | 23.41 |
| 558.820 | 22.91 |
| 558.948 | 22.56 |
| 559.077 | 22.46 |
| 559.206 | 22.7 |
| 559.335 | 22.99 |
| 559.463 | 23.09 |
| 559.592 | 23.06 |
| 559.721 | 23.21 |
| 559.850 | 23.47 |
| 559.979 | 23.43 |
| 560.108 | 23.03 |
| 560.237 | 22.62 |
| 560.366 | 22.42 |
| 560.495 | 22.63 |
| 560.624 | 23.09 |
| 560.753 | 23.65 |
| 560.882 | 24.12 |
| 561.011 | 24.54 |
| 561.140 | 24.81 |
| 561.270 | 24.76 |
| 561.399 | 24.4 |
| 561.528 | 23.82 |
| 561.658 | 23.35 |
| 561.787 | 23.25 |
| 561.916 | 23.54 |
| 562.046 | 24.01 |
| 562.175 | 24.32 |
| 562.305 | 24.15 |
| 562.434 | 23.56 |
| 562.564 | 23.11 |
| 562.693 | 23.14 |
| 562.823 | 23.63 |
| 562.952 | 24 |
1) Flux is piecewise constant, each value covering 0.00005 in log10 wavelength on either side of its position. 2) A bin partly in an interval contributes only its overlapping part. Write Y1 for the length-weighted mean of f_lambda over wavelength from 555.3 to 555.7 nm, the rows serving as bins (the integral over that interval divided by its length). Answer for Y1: 24.3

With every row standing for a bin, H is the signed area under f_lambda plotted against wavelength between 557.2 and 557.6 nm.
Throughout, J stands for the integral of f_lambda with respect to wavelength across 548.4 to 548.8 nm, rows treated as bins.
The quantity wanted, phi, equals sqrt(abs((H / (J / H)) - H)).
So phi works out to 0.10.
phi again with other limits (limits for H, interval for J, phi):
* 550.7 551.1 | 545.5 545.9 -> 0.18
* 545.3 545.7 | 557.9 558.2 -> 1.94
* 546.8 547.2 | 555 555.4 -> 0.21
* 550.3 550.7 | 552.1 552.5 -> 0.41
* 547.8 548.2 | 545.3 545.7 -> 0.66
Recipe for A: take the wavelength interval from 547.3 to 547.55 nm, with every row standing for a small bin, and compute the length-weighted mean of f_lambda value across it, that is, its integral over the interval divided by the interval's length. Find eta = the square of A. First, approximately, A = 24.3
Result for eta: 591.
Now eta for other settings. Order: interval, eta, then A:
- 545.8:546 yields 562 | 23.7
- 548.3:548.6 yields 558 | 23.6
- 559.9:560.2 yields 537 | 23.2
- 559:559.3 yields 509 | 22.6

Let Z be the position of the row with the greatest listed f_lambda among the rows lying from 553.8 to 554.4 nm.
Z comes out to 553.824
